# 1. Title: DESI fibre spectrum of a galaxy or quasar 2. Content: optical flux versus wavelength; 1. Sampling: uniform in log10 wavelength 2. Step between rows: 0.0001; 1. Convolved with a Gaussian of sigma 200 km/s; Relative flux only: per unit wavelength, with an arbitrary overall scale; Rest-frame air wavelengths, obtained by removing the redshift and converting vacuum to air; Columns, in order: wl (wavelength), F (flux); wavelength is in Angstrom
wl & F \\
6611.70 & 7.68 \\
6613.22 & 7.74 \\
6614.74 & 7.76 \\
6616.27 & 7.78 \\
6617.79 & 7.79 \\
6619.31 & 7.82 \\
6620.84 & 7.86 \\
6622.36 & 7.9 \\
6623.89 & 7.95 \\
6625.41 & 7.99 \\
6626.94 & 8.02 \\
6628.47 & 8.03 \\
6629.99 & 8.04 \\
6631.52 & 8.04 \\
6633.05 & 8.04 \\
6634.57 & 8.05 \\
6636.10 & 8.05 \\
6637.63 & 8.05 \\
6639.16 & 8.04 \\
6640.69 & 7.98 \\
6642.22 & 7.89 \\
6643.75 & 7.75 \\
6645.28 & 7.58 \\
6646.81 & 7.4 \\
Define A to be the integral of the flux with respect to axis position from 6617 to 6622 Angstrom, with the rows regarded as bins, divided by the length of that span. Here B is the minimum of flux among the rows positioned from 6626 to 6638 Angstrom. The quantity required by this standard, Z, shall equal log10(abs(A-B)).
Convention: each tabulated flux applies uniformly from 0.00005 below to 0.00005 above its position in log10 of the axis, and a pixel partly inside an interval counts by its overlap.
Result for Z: -0.7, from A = 7.84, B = 8.02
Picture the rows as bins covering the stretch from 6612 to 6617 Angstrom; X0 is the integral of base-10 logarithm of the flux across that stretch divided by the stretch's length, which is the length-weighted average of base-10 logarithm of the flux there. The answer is 0.889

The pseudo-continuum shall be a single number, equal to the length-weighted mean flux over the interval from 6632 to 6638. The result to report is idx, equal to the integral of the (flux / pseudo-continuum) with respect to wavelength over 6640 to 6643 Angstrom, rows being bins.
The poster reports 2.96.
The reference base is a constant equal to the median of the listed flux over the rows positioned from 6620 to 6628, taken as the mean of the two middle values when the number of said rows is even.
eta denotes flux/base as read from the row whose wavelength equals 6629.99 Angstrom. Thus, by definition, 1.01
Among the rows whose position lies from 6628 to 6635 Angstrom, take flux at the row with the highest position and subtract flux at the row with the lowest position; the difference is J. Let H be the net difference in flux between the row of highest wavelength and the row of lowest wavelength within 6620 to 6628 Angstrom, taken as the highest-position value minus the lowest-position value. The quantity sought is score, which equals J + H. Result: 0.180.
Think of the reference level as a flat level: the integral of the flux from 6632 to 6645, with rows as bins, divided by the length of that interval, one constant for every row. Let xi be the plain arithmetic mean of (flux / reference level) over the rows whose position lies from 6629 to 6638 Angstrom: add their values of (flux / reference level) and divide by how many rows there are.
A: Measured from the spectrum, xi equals 1.01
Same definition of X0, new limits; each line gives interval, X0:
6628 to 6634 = 0.906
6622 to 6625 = 0.900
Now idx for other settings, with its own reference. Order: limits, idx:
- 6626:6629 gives 2.98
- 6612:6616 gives 3.85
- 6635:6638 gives 3.00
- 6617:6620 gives 2.92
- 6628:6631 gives 3.00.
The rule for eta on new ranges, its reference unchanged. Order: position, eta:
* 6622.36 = 0.99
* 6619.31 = 0.98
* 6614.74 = 0.98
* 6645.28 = 0.95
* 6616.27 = 0.98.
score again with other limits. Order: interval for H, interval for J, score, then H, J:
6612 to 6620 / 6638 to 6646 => -0.380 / 0.08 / -0.46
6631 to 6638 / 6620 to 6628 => 0.170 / 0.01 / 0.16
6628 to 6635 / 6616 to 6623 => 0.140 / 0.02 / 0.12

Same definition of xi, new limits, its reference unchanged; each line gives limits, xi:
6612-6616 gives 0.97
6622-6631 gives 1.00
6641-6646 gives 0.97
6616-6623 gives 0.98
